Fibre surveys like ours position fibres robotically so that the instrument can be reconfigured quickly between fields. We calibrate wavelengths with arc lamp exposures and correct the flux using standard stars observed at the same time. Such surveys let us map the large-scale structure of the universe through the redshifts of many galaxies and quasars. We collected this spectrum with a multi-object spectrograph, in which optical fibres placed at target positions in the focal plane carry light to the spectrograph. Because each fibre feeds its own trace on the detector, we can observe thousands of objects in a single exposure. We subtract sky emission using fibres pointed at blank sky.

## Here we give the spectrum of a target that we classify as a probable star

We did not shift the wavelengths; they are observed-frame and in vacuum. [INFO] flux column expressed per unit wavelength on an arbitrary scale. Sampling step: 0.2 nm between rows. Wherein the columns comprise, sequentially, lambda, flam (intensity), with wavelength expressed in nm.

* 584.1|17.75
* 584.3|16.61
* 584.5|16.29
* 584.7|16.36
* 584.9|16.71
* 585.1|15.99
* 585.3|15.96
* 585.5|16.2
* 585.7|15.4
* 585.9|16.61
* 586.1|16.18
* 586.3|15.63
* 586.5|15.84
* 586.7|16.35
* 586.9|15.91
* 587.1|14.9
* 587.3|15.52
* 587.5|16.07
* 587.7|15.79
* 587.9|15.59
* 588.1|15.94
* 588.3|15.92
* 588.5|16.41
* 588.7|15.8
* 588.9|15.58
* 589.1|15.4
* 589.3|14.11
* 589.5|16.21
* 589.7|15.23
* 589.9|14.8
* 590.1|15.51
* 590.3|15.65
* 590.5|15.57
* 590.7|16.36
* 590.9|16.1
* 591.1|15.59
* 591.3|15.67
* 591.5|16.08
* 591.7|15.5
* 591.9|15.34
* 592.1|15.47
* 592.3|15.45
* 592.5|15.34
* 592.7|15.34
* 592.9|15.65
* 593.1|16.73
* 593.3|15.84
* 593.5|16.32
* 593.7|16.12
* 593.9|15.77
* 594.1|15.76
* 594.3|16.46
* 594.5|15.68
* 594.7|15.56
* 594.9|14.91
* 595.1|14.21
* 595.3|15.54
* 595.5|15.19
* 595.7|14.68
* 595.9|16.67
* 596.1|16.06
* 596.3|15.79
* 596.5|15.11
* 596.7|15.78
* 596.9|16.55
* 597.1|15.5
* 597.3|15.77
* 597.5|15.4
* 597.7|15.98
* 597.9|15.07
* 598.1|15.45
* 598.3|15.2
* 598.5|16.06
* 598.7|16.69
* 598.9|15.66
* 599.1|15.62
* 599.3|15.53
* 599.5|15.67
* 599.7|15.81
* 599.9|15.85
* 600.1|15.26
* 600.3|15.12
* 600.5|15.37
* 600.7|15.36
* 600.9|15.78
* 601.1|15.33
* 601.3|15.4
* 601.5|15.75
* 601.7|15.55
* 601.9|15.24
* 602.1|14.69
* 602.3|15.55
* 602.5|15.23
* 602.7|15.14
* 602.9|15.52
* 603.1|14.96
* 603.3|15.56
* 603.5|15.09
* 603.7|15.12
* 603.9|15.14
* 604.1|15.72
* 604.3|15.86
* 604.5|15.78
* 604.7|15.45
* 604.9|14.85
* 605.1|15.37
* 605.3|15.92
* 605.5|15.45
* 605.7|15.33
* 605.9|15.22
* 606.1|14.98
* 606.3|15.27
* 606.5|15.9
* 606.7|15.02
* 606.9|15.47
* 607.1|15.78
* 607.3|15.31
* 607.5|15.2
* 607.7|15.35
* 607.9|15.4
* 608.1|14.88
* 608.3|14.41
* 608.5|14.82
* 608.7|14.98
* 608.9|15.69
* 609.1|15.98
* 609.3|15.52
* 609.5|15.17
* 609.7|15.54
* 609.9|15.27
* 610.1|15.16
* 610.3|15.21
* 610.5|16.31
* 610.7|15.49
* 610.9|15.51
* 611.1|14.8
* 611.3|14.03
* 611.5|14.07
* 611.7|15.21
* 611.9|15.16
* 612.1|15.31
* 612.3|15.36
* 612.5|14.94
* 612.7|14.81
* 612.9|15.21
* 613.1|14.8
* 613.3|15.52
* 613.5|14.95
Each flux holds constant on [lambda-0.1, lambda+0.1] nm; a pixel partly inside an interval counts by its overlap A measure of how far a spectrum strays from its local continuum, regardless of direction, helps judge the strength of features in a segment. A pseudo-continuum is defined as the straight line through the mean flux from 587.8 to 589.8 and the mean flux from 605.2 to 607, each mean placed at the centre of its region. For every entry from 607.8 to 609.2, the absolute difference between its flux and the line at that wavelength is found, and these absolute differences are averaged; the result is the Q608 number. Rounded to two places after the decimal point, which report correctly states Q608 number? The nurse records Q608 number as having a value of 0.48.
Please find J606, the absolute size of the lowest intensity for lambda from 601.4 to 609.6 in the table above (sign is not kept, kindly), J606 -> 14.4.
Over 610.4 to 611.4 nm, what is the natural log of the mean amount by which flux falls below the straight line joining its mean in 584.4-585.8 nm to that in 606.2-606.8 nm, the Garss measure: -4.0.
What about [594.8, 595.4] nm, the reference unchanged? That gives -0.1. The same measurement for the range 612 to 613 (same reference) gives -2.7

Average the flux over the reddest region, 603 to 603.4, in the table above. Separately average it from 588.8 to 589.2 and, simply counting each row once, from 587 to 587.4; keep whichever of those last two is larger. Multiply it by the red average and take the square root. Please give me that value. 15.4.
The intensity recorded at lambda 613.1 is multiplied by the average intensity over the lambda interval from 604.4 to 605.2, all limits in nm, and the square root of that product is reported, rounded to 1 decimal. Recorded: 15.1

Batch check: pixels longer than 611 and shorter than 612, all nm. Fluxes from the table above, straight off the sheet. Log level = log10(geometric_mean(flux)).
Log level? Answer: 1.17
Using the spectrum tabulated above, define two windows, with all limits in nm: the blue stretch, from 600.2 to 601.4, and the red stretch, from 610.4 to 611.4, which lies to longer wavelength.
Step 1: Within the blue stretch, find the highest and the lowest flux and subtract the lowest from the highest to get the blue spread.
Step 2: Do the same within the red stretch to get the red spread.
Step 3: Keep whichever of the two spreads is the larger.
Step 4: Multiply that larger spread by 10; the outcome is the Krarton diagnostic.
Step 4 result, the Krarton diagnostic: 23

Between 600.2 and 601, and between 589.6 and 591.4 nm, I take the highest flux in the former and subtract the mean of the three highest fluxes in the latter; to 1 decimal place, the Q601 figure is -0.3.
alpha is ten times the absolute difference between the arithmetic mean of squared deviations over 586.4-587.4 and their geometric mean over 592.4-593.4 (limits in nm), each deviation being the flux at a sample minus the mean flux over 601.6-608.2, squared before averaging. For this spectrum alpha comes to 3.6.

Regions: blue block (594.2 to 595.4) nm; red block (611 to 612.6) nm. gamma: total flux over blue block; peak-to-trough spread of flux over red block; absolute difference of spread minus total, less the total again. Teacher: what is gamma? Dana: -1.3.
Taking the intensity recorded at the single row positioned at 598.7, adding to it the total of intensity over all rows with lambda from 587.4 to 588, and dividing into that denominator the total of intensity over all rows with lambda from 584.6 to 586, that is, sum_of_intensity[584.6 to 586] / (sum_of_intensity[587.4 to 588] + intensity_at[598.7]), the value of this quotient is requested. 1.77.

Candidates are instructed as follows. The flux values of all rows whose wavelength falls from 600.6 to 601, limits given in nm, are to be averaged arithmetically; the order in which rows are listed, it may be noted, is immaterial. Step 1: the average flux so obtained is 15.57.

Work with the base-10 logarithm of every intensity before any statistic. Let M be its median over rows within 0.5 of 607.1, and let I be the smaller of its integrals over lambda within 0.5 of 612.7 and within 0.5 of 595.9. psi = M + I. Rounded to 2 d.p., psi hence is 2.36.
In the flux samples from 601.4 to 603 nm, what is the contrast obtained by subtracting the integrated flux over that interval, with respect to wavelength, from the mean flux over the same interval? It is -9.20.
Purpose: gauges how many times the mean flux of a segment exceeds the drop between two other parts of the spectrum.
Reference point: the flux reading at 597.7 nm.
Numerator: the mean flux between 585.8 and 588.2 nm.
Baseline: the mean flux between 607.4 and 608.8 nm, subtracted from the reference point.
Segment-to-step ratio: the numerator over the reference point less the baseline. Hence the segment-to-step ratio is 16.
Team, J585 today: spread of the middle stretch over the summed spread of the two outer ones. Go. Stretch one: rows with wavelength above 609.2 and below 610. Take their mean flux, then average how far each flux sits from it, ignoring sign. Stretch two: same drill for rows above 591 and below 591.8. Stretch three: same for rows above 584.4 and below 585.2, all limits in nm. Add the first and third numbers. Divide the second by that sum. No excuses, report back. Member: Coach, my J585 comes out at 0.5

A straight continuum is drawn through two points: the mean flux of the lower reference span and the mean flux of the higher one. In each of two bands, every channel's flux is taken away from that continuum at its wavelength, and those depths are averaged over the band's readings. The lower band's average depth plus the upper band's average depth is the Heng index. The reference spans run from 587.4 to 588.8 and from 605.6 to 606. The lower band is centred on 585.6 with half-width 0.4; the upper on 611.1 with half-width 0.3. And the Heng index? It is 0.28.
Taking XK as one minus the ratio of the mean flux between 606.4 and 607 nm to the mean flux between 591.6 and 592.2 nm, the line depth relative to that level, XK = 0.00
